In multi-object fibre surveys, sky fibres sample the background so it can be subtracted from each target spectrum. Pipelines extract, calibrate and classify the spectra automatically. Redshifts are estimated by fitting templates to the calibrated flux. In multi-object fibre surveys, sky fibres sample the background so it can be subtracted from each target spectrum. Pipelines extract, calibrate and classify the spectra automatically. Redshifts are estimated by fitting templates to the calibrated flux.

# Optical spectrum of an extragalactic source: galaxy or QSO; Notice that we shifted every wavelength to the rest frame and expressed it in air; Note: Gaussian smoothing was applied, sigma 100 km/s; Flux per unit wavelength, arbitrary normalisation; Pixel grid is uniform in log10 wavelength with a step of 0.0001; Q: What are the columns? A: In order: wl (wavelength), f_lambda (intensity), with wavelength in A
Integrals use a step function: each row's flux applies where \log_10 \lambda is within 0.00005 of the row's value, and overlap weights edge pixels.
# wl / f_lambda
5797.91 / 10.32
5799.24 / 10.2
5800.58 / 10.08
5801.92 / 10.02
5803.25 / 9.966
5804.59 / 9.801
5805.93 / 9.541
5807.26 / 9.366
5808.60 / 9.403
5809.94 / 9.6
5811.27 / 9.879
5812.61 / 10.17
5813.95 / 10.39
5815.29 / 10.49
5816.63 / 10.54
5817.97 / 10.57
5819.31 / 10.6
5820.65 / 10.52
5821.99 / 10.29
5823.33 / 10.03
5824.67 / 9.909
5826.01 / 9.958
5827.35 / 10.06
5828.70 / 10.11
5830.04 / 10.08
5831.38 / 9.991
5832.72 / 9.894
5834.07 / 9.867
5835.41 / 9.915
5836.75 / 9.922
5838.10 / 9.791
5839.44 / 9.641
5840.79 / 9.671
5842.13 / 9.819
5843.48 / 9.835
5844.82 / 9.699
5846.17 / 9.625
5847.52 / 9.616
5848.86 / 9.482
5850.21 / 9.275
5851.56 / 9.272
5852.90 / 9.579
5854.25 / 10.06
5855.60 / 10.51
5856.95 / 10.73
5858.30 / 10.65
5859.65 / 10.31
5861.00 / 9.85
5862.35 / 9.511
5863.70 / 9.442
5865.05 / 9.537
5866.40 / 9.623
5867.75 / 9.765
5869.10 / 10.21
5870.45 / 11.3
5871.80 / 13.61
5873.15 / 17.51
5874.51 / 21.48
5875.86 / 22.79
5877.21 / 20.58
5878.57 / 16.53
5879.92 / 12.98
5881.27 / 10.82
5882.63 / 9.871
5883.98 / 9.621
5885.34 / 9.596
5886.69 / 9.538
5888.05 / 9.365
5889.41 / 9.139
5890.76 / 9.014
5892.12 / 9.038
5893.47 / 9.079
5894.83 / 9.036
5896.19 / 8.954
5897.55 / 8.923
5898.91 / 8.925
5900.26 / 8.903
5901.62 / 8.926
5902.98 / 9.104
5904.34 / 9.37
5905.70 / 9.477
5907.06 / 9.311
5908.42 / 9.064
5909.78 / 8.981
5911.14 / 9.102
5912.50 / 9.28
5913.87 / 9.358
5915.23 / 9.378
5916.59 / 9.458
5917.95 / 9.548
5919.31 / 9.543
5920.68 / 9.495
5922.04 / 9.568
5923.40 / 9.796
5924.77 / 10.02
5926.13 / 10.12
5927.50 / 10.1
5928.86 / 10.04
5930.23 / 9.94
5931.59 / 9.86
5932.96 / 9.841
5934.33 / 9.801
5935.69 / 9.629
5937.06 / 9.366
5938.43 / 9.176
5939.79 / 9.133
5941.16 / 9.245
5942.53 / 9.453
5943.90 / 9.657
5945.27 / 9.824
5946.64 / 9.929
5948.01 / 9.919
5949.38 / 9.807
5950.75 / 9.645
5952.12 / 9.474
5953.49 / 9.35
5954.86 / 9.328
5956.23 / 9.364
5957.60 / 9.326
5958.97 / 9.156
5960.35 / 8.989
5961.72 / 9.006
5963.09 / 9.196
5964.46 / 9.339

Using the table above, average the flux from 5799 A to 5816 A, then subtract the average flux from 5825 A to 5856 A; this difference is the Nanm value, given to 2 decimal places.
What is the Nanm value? 0.10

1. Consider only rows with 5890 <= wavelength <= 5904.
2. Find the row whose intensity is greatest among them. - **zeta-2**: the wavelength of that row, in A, 5902.98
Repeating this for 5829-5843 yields 5830.04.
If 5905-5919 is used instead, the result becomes 5917.95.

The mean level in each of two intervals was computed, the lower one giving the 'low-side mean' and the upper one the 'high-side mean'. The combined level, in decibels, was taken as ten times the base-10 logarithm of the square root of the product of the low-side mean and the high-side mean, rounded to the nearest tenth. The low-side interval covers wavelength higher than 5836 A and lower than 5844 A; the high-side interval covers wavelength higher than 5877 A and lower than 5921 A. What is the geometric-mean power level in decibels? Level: 9.9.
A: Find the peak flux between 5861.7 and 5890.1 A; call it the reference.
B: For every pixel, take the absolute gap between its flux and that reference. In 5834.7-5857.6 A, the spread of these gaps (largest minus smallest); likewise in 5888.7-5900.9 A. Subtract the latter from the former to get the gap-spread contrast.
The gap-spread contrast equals 1.2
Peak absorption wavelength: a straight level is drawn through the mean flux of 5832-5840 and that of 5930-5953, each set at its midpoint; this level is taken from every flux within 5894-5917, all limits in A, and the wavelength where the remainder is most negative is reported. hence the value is 5900.26 A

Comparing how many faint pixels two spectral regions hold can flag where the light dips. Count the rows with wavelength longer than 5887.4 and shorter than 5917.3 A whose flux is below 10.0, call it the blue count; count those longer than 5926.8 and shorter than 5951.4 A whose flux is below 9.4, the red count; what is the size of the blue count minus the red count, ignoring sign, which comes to 18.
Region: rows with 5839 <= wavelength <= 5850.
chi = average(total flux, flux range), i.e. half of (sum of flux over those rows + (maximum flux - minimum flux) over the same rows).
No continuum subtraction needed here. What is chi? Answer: 38.9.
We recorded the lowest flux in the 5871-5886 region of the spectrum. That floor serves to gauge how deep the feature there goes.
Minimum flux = 9.596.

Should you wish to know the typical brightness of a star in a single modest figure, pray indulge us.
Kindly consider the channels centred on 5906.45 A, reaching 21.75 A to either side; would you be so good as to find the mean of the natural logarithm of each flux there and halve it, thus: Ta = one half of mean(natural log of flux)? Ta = 1.12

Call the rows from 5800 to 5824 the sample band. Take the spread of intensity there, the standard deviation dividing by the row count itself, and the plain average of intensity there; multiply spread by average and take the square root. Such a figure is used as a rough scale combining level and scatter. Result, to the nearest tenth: 2.0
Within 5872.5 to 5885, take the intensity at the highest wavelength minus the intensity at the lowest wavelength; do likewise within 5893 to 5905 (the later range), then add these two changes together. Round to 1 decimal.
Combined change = -7.6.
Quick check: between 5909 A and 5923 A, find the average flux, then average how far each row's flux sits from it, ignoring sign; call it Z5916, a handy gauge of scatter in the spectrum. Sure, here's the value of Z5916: 0.15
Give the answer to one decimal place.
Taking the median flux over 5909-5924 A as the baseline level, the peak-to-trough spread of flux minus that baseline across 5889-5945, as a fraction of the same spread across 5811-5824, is 1.7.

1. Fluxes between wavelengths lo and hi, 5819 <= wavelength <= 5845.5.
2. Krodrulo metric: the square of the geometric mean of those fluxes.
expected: 100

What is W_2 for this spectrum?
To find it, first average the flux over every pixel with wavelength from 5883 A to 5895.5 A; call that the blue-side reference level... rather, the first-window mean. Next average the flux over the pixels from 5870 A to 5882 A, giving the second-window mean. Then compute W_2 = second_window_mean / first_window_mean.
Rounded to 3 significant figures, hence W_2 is 1.77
